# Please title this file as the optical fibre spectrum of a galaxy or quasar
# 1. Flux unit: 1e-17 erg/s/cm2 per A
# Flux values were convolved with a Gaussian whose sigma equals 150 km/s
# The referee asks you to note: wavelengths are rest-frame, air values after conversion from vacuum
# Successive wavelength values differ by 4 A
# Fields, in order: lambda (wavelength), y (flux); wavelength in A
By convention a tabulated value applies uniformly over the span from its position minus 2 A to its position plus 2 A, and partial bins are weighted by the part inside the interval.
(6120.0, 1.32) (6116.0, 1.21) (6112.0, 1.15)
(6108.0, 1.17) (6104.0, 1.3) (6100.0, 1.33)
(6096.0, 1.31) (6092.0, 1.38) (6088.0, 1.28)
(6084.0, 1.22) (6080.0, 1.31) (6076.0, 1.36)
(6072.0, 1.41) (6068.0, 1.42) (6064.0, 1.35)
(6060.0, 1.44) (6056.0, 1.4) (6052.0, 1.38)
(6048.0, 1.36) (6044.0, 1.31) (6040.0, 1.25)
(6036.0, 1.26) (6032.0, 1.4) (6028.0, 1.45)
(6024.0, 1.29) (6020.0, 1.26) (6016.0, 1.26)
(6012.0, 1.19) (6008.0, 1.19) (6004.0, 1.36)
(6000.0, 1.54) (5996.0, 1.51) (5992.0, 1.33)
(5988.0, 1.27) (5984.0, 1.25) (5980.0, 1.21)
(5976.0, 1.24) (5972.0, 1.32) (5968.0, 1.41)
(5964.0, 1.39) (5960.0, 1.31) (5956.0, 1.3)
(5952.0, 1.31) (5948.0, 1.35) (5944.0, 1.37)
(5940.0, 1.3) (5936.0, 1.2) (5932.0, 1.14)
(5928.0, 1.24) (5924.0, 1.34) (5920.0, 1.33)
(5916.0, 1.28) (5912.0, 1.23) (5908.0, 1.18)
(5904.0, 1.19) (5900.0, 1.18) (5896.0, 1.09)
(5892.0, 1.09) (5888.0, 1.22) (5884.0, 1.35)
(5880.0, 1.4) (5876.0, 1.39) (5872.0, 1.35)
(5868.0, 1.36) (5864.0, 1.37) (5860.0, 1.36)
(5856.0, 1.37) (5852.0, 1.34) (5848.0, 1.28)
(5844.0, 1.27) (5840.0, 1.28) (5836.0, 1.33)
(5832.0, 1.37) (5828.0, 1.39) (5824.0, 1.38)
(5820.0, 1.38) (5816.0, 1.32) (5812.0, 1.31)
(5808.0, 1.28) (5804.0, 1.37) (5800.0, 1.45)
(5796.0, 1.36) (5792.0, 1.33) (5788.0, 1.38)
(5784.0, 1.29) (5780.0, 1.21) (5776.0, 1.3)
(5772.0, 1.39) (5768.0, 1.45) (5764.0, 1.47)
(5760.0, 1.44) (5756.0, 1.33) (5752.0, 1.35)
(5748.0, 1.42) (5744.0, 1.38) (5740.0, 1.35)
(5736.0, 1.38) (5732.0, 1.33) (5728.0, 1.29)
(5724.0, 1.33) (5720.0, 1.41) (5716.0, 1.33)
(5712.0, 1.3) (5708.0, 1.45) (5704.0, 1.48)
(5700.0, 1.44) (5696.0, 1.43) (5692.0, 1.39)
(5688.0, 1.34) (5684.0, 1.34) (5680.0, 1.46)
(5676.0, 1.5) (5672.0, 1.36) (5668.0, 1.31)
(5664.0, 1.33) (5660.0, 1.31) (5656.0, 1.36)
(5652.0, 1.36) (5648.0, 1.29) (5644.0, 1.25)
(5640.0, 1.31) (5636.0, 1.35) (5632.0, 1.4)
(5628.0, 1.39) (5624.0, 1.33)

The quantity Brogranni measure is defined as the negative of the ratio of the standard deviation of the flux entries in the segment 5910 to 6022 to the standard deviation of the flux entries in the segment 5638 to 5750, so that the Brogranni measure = -1.4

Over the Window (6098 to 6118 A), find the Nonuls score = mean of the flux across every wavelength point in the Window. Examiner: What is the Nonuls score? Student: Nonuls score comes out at 1.23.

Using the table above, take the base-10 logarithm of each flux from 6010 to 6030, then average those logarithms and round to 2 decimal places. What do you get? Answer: 0.11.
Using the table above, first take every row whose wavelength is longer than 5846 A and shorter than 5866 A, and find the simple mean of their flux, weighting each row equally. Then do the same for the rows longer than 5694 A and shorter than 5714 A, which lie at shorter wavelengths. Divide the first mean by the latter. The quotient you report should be 0.95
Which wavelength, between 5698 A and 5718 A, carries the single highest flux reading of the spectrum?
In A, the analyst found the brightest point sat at 5704.0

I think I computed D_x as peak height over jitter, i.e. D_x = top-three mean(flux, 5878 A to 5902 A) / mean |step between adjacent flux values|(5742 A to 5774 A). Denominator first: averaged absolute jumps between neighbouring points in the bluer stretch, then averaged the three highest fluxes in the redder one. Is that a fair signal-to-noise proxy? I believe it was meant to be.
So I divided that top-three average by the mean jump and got 26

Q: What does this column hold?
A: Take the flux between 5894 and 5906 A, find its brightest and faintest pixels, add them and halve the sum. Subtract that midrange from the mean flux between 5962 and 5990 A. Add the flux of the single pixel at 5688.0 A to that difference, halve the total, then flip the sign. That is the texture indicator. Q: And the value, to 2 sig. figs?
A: -0.75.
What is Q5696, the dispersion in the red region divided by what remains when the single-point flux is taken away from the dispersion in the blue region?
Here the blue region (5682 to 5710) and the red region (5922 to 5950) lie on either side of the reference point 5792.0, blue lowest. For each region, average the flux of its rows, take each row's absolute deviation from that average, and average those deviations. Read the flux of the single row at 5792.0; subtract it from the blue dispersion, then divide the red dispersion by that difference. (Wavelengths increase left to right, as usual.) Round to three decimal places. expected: -0.056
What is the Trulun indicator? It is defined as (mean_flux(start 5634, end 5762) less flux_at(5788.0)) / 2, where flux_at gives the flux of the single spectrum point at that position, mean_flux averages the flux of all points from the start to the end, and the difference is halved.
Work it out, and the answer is -0.01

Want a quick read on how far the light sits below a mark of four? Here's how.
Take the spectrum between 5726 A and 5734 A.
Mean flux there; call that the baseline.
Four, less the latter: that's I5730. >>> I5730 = 2.69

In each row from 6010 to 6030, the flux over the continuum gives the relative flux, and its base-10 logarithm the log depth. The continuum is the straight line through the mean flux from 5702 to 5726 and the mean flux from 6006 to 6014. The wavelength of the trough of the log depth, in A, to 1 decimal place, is 6012.0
